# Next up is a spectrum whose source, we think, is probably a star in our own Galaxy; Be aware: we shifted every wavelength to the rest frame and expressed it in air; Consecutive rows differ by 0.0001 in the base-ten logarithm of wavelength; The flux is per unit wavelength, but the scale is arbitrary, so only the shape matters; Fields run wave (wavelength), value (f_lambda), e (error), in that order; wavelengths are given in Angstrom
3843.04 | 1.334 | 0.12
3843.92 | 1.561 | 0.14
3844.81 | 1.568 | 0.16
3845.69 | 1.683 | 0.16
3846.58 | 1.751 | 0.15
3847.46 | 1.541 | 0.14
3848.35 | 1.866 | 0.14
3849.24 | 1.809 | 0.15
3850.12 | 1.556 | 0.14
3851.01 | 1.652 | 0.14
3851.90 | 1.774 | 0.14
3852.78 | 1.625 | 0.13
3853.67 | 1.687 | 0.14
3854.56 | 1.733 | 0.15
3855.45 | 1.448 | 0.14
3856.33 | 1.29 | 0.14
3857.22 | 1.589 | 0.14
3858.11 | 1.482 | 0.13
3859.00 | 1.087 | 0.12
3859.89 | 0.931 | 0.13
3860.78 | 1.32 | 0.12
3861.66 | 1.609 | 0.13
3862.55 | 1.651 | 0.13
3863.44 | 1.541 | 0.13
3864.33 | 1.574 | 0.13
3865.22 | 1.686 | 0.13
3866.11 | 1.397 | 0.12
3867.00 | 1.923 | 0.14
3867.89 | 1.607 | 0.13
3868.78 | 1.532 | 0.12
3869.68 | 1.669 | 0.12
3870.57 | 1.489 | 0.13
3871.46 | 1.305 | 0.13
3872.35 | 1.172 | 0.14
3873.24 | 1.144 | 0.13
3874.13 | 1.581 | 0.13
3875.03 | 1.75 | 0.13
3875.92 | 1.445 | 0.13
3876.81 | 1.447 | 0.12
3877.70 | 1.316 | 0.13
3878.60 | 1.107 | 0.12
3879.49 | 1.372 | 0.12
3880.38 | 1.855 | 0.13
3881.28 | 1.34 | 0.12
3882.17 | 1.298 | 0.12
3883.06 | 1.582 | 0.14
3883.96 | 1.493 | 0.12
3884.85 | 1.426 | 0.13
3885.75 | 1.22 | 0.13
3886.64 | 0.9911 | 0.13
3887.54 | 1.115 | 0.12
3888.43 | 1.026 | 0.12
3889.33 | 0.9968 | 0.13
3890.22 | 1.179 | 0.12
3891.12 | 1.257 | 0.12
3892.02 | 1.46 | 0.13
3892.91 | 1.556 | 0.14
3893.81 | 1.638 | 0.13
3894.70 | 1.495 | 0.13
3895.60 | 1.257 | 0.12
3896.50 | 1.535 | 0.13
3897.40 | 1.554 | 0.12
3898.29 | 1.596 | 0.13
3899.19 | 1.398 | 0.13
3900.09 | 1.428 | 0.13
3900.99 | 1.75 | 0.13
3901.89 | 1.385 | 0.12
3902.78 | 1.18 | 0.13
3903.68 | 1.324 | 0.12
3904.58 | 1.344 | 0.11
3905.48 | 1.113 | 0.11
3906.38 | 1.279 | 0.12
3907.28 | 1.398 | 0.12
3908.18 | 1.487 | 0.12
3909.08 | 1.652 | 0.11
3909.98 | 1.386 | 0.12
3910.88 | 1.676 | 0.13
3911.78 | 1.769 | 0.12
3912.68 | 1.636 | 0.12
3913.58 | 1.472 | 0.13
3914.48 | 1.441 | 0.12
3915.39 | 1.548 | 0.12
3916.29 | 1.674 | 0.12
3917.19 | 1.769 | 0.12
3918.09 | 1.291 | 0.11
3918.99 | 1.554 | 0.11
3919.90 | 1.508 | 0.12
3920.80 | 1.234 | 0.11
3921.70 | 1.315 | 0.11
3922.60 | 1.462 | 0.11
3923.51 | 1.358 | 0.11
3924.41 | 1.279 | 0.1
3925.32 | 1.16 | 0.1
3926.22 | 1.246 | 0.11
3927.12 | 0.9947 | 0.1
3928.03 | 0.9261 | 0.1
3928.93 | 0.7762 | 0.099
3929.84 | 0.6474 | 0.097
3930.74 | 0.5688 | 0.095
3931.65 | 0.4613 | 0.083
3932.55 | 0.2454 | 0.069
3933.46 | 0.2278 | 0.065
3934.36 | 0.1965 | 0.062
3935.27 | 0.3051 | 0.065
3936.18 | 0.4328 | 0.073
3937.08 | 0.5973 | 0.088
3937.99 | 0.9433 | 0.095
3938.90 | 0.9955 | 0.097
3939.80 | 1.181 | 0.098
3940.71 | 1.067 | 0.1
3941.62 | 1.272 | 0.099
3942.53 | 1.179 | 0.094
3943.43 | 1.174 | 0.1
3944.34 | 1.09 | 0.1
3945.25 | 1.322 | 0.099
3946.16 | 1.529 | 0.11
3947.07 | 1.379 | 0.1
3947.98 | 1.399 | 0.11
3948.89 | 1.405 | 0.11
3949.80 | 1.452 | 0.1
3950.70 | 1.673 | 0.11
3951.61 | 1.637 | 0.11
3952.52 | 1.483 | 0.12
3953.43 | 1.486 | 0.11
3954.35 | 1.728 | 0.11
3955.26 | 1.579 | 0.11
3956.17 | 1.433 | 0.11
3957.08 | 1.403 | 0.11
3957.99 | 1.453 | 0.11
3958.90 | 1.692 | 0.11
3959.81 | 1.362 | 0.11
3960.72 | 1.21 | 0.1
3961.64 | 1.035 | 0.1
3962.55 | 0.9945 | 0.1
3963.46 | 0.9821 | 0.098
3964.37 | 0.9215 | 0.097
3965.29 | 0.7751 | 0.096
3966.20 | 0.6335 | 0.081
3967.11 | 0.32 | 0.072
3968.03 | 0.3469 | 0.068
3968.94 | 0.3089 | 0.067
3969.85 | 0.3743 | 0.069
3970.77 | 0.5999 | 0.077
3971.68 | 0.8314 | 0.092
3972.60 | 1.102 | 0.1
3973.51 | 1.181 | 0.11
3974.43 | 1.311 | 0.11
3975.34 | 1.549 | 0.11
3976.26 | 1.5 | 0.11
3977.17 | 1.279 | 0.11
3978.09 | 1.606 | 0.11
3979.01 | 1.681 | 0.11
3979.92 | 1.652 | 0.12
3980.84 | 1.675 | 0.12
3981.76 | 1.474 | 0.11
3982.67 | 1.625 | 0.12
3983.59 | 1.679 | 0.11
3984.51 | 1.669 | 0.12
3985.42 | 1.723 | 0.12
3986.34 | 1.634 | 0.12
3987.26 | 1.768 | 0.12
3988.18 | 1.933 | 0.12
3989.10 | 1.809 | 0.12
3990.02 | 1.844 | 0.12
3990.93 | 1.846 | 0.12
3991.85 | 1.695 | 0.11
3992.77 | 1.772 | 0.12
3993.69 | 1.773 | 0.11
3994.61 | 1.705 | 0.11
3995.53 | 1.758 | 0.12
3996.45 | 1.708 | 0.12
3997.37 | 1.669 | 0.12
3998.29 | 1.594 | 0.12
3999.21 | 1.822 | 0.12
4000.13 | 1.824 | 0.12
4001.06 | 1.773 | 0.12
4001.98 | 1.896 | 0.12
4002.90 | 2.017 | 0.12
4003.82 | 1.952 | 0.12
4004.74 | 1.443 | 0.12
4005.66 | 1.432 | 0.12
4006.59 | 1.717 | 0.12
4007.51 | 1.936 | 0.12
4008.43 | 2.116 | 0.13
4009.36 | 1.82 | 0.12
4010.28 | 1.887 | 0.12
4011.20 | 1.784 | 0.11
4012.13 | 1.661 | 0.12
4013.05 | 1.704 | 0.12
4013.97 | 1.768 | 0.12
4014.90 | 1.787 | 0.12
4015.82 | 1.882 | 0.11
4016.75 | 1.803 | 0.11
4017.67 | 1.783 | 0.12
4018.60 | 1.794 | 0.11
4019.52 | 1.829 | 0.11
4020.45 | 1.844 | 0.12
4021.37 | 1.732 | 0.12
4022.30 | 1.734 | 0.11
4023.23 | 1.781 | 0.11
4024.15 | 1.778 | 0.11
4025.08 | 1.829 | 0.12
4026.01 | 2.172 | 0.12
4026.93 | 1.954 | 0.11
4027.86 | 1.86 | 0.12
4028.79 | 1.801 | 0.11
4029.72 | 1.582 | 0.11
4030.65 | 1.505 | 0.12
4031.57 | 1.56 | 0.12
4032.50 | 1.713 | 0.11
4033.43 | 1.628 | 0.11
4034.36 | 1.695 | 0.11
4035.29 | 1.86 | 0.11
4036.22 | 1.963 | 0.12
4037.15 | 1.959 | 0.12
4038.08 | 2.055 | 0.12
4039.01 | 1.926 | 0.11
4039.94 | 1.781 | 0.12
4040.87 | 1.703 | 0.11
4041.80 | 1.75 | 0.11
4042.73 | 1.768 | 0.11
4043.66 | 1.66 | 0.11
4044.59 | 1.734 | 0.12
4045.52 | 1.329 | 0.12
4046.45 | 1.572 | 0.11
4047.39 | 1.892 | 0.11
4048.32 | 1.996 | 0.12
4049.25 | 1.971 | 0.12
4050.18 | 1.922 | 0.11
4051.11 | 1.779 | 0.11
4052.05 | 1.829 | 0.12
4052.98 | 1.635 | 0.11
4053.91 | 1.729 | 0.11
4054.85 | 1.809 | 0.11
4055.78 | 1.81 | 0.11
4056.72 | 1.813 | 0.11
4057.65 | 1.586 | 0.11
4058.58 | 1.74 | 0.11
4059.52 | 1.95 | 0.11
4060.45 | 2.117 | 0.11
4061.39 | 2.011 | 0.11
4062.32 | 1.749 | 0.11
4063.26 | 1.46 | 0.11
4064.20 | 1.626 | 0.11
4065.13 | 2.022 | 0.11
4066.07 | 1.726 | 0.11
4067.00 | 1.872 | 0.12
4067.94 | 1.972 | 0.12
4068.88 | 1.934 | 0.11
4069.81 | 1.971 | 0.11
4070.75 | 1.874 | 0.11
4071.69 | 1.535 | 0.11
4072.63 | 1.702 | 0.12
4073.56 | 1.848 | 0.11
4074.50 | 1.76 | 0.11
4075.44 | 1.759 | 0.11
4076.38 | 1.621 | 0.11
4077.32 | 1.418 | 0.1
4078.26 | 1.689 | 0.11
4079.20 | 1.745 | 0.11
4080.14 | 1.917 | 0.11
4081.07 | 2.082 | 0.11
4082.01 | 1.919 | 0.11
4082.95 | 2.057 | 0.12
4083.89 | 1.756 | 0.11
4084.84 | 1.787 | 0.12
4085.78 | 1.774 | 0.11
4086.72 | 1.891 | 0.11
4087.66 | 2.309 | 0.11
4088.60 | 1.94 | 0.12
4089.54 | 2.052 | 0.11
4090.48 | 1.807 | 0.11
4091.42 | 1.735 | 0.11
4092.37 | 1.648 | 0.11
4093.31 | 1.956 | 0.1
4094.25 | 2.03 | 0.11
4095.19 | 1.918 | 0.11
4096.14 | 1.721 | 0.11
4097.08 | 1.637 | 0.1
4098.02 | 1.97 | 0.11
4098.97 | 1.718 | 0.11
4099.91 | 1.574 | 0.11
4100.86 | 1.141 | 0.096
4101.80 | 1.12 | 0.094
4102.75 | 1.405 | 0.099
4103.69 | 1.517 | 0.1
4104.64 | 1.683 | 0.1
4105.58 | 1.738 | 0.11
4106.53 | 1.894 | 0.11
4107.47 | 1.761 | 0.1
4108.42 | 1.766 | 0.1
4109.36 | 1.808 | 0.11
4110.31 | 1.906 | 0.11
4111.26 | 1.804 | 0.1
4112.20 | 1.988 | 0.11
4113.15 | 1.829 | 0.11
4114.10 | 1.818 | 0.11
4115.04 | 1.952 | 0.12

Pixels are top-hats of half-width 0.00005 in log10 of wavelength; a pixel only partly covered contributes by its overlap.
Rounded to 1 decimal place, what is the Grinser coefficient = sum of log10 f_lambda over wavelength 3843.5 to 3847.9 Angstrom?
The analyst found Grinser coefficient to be 1.0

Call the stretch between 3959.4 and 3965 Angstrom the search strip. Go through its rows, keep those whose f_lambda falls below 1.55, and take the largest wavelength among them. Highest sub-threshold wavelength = 3964.37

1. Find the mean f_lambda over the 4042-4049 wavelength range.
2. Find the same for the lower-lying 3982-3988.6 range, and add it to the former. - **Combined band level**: 3.4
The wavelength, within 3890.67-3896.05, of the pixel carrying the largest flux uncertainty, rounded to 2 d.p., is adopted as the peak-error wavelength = 3892.91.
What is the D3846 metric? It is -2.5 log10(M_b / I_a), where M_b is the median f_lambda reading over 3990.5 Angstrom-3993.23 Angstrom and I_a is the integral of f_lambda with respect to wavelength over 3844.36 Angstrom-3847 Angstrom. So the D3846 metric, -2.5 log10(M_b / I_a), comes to 0.99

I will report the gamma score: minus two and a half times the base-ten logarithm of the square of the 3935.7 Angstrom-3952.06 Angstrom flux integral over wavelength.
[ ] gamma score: -6.5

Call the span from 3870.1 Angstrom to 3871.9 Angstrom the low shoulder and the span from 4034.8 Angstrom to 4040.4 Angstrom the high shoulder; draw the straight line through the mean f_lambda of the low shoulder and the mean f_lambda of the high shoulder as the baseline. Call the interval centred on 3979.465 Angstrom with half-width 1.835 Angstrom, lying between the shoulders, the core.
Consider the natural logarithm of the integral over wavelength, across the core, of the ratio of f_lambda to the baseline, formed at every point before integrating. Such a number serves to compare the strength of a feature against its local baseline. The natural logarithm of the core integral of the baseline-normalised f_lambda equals 1.2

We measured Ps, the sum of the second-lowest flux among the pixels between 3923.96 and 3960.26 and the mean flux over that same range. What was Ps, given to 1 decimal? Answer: 1.3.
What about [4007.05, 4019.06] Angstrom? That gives 3.5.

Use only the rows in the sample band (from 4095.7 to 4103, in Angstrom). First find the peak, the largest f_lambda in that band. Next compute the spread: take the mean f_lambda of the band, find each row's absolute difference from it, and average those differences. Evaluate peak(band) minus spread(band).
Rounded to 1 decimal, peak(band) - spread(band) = 1.7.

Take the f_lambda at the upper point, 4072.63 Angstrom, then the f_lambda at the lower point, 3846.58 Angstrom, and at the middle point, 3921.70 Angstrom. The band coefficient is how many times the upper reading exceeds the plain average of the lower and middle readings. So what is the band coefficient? 1.11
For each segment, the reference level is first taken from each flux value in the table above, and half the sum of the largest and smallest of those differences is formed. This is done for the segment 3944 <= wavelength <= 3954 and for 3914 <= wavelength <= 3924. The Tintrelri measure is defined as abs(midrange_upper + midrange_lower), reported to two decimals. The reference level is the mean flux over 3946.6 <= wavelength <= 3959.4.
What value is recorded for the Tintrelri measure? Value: 0.15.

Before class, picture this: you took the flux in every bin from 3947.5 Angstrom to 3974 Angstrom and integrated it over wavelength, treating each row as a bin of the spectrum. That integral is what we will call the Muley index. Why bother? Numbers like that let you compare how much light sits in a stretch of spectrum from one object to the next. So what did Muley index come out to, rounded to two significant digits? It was 30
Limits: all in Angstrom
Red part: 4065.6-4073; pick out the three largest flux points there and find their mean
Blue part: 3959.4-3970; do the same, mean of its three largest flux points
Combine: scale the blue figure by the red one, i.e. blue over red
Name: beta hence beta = 0.61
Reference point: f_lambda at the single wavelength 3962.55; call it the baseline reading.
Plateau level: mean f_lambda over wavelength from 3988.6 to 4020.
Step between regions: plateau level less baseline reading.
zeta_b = 0.8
